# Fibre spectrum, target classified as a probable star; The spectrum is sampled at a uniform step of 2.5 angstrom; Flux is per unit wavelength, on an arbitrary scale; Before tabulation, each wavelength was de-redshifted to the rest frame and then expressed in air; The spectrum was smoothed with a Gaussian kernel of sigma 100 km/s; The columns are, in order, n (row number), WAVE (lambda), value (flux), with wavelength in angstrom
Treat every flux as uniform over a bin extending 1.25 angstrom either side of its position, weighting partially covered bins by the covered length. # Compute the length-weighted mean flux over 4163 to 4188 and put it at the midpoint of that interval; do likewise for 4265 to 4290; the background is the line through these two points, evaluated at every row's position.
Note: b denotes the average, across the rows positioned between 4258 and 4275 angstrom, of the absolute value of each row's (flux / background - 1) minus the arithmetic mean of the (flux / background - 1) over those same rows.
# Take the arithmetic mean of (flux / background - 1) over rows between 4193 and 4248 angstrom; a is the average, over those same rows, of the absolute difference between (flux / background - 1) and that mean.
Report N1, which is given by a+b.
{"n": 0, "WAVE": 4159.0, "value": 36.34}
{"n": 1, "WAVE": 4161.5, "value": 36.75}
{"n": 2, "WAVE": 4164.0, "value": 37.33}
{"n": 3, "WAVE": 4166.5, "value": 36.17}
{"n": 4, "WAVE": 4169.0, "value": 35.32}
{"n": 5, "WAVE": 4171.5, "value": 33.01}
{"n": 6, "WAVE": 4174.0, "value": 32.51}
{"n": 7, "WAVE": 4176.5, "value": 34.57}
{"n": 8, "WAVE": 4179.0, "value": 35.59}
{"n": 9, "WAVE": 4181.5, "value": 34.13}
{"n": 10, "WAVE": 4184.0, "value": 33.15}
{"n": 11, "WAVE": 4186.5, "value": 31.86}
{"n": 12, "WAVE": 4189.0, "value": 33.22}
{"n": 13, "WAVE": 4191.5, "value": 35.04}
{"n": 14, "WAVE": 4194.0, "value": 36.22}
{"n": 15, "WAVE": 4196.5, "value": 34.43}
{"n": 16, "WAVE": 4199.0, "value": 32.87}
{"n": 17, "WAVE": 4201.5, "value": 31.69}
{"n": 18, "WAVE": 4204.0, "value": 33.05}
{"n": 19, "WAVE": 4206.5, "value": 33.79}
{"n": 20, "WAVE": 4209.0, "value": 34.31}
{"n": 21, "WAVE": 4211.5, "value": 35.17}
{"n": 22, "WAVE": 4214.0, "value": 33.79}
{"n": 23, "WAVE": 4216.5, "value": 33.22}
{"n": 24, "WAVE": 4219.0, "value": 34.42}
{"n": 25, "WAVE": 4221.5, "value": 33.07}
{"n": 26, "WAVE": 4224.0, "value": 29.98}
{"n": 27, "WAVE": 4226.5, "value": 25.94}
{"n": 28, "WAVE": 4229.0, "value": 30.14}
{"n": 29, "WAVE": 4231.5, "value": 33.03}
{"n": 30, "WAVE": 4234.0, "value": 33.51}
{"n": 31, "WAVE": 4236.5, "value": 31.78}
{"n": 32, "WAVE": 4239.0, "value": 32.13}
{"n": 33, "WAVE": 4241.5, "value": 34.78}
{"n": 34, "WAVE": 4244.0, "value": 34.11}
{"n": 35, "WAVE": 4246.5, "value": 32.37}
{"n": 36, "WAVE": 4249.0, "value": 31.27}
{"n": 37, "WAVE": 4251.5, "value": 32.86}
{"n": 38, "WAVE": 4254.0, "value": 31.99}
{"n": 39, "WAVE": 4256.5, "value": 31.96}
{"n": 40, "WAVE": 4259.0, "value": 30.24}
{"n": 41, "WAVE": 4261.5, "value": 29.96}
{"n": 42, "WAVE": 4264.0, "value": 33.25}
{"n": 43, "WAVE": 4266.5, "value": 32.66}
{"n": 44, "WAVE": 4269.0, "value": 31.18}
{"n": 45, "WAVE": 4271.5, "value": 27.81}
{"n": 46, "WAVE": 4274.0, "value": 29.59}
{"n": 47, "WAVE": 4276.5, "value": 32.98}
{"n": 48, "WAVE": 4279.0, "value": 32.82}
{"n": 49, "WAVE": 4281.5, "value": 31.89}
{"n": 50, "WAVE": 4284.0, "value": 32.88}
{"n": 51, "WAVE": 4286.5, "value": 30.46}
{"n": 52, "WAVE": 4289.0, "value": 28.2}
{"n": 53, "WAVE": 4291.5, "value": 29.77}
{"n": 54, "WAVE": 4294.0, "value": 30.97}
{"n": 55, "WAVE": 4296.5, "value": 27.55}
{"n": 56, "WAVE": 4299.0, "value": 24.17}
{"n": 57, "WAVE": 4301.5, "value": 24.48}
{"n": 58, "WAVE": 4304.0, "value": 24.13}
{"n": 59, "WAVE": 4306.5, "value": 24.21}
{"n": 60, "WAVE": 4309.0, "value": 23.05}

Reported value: 0.090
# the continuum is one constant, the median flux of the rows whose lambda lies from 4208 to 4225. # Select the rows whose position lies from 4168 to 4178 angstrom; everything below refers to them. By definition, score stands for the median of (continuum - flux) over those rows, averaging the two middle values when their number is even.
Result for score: 0.0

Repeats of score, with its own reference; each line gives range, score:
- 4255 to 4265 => 2.7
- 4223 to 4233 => 3.7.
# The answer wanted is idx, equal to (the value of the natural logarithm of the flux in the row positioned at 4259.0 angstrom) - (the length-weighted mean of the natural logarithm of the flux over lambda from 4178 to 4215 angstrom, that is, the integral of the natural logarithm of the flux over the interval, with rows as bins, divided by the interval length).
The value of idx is -0.11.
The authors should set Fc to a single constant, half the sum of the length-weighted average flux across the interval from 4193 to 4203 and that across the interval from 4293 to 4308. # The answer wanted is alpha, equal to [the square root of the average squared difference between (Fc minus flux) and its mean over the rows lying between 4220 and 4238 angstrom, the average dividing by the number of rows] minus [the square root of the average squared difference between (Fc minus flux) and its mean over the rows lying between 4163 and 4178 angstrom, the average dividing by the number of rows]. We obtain 0.8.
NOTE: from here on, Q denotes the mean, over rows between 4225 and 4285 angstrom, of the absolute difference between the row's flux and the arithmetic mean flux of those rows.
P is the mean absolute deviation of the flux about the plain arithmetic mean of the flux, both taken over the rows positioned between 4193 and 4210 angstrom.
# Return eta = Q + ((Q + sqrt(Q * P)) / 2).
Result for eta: 2.8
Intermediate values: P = 1.05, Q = 1.5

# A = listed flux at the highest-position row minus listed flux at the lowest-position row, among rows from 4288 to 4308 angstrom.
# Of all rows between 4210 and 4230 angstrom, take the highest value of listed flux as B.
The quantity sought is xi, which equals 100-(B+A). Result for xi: 68.8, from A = -4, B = 35.17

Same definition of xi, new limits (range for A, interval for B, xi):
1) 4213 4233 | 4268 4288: 67.8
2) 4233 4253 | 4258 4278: 67.4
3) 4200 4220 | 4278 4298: 64.4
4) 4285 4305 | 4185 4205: 70.1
